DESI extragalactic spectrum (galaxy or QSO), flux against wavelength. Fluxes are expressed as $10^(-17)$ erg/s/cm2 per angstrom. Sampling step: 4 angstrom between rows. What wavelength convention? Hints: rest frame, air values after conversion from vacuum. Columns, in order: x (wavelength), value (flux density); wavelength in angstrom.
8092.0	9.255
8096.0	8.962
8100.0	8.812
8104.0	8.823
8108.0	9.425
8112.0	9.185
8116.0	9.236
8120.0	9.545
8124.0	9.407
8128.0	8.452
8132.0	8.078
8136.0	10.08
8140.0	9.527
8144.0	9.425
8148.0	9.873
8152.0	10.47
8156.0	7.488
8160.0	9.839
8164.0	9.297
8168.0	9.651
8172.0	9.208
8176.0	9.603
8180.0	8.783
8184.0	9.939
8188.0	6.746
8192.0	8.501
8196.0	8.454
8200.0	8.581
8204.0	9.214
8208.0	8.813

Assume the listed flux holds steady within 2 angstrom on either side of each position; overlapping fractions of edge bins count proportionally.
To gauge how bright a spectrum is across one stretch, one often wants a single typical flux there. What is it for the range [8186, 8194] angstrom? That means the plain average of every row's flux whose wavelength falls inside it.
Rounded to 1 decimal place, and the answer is 7.6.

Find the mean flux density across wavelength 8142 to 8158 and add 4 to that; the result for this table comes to 13.3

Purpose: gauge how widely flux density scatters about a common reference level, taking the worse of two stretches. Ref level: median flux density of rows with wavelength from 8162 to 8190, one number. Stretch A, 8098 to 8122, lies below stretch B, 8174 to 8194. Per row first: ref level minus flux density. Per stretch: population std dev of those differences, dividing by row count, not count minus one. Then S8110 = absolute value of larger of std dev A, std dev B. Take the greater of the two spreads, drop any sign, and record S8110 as 1.11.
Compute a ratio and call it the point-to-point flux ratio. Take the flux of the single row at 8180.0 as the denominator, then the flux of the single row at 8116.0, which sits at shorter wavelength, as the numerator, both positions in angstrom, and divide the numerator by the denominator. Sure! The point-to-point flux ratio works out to 1.05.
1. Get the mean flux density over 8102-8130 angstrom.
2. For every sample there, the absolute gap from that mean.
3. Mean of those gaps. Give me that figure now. 0.29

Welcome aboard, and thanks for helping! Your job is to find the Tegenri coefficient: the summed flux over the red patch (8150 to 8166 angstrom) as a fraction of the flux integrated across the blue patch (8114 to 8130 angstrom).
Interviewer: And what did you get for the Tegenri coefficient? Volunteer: 0.2531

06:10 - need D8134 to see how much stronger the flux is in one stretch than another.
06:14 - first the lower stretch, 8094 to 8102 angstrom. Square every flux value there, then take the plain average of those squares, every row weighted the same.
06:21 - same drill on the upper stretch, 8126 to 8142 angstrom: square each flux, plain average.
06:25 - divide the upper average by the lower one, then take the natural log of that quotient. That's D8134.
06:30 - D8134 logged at 0.041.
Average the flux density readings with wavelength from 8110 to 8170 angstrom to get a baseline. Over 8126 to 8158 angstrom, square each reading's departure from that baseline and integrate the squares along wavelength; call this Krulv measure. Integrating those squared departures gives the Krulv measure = 32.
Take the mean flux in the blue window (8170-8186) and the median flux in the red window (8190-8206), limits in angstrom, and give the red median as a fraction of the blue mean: 0.91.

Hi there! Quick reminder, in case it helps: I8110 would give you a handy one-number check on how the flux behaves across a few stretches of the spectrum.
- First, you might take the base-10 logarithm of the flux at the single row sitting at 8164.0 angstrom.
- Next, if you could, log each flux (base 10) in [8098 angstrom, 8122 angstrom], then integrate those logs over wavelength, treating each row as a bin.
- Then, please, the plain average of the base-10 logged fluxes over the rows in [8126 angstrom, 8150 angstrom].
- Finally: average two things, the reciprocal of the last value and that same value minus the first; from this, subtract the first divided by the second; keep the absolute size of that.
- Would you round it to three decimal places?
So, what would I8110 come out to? 0.475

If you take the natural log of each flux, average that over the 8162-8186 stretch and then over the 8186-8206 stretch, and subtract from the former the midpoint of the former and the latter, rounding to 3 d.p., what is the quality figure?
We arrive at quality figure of 0.065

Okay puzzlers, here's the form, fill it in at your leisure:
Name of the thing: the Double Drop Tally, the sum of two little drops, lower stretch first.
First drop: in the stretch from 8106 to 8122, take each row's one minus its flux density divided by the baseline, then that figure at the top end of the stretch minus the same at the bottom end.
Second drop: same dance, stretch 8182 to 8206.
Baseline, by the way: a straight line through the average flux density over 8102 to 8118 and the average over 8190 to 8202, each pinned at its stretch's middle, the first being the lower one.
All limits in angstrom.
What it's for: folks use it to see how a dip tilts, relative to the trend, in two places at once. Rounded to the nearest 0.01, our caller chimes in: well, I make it 0.04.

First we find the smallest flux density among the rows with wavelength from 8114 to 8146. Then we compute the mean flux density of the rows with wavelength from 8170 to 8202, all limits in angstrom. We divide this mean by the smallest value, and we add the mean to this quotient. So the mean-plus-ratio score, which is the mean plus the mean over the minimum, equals 9.81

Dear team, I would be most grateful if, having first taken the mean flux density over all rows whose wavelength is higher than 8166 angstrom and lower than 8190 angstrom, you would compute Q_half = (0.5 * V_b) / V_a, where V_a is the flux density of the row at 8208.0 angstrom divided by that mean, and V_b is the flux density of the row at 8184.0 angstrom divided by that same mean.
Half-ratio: 0.564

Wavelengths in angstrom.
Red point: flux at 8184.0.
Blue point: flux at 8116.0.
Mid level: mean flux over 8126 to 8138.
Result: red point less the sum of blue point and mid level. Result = -8.2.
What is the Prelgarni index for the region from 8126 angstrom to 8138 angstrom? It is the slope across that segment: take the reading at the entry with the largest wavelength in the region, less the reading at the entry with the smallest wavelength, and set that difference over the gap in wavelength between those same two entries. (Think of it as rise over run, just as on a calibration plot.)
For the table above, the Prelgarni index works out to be 0.20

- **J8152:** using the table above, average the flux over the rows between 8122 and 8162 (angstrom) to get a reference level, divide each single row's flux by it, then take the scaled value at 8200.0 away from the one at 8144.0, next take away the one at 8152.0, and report -1.04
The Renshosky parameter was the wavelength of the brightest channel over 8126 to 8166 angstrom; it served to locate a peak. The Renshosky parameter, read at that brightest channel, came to 8152.0 angstrom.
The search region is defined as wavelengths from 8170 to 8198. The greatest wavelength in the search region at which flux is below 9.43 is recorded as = 8196.0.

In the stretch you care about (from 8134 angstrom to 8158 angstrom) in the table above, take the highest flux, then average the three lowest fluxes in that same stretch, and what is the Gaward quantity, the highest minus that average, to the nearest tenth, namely 1.7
